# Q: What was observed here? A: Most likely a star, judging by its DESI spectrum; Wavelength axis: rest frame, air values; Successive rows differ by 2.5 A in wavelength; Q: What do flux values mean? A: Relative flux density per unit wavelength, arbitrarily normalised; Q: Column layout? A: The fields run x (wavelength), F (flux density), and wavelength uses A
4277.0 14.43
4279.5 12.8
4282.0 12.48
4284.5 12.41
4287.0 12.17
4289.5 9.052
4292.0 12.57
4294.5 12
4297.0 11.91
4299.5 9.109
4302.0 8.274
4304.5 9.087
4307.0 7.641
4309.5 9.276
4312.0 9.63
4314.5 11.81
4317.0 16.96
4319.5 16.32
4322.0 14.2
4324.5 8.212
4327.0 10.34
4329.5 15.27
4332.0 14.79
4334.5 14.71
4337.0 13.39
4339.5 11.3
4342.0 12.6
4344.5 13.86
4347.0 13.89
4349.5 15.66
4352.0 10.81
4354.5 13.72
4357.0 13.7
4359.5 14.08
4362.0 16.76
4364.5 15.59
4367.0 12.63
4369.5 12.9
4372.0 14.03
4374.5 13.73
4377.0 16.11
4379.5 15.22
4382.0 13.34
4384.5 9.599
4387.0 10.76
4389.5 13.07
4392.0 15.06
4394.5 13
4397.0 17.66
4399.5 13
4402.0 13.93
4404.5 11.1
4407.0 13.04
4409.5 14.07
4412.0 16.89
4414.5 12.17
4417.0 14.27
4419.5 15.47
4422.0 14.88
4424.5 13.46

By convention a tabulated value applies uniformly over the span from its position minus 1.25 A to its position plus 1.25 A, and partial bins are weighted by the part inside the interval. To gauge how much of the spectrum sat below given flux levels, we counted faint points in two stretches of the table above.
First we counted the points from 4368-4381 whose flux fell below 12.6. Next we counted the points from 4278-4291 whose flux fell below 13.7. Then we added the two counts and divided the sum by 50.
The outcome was 0.100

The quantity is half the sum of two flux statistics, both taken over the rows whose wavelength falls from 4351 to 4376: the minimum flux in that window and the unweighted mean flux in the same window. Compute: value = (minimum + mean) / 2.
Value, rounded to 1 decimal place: 12.3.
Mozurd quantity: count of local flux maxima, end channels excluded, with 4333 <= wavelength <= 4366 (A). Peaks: 3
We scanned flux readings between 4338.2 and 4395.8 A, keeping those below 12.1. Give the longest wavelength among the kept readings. 4387.0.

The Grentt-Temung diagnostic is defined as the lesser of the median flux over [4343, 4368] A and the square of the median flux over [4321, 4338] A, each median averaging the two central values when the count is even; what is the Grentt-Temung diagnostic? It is 13.9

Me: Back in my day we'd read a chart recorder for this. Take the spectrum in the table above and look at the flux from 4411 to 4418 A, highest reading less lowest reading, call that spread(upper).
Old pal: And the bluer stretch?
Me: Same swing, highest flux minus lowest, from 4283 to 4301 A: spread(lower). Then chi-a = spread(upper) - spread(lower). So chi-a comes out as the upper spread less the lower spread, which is 1.2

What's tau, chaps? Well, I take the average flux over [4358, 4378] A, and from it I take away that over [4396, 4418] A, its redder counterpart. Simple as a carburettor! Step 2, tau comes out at 0.5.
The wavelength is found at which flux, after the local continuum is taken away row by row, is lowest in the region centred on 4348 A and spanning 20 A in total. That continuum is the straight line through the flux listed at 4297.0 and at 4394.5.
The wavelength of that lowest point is 4352.0 A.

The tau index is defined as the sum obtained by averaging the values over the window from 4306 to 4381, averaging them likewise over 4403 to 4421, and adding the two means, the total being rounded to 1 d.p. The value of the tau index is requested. 27.2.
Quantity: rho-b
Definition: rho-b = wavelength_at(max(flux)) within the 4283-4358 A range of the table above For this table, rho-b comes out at 4317.0 A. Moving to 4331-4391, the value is 4362.0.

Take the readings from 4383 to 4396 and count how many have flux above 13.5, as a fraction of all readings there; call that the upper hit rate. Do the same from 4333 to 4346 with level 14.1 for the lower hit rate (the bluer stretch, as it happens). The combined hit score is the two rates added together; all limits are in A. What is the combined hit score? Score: 0.40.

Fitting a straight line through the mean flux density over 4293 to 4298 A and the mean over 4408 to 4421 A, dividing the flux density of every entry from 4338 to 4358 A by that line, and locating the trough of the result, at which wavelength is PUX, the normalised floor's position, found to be 4352.0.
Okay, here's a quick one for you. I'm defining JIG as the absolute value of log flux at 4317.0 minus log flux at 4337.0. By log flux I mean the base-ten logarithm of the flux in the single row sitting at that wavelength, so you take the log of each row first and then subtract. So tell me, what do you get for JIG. 0.10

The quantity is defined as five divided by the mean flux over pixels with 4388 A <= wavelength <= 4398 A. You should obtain 0.34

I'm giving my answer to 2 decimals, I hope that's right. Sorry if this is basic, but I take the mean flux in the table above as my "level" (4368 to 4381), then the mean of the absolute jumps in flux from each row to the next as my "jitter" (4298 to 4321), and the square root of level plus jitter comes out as 4.00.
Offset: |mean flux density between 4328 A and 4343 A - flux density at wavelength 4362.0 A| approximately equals 3.1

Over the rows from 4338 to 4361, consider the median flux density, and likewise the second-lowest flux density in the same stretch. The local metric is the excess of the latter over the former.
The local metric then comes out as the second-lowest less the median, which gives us -2.4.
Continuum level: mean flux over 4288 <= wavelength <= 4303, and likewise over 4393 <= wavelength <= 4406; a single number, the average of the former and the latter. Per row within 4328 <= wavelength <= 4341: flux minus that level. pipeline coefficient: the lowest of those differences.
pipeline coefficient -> -1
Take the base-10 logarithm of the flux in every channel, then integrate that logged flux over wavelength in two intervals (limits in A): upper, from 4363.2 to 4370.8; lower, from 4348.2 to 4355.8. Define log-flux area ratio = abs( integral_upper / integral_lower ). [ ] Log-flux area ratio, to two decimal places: 1.01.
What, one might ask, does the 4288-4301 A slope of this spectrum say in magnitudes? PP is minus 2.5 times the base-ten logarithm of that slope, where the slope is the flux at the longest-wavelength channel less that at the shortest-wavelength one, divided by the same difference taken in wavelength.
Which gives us 5.6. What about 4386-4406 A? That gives 4.3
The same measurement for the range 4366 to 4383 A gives 3.3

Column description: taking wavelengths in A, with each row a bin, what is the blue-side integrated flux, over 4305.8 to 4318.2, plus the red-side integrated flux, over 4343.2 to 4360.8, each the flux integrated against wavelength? 378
